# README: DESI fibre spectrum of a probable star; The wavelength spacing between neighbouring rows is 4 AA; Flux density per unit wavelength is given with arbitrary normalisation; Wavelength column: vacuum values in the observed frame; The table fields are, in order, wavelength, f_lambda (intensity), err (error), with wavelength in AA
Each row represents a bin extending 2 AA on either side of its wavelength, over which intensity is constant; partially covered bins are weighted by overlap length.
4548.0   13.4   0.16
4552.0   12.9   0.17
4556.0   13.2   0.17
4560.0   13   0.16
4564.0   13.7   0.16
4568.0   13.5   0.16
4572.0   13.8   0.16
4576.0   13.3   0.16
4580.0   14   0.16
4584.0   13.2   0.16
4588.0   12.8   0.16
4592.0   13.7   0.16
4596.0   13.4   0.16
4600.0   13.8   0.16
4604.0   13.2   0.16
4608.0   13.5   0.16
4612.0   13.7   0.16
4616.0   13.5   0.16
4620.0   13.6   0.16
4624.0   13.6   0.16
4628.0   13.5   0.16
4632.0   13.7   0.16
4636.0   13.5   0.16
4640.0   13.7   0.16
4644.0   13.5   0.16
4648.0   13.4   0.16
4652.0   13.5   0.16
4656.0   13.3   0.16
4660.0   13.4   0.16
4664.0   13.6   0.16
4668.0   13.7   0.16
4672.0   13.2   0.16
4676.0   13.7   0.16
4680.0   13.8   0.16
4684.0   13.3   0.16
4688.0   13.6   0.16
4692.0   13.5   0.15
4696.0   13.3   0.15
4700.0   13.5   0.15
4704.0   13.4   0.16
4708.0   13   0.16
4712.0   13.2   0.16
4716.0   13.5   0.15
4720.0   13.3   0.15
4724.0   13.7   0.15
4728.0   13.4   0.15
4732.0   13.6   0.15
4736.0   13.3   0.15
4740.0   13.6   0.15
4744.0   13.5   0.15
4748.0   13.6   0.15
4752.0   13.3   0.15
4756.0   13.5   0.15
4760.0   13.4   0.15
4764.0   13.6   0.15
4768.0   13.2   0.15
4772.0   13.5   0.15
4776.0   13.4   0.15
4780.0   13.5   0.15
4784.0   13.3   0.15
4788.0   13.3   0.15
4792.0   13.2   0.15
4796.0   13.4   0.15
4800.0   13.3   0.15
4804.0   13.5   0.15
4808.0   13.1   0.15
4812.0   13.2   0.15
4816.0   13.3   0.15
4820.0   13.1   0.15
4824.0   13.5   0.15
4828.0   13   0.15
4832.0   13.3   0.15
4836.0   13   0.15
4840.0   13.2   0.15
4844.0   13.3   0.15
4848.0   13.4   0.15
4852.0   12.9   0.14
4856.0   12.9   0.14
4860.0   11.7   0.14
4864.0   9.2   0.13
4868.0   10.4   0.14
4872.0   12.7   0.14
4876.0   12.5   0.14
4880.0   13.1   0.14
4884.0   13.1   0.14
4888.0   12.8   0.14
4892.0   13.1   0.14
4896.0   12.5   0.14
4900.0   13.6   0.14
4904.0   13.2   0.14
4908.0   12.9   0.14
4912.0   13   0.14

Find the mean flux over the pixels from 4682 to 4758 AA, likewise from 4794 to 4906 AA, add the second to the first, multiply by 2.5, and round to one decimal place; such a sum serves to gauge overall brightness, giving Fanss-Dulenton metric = 65.6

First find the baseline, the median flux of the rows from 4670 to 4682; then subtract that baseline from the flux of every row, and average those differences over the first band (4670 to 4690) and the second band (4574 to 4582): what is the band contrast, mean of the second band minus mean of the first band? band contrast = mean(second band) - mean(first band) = 0.1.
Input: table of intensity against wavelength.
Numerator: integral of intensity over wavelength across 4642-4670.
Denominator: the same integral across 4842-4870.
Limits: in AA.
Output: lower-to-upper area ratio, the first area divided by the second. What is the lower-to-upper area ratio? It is 1.13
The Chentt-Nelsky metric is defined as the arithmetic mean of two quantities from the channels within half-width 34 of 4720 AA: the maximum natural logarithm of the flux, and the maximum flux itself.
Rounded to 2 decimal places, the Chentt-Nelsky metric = 8.16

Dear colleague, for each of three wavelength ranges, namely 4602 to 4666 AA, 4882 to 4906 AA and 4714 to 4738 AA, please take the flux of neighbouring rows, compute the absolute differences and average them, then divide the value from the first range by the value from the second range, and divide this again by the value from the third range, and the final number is 1.1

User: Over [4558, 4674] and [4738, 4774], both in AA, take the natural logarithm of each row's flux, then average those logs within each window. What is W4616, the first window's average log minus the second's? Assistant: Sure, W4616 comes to 0.0018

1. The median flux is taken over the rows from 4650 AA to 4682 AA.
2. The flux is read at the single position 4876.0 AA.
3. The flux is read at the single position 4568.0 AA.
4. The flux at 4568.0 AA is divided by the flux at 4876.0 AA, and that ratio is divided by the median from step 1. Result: 0.080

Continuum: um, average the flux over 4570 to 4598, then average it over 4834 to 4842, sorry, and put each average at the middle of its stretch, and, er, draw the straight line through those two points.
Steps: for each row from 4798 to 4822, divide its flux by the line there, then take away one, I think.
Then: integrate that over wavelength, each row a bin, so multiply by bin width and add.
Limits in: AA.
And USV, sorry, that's 0.20 AA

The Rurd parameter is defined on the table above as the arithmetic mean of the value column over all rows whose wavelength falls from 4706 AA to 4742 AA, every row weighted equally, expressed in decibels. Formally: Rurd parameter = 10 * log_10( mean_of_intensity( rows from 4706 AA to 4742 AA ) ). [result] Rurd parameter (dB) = 11.3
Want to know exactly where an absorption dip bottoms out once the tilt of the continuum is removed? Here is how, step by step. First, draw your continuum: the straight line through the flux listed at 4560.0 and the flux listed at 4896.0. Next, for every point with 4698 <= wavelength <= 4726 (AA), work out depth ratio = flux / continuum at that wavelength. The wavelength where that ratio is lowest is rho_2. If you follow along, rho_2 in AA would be 4708.0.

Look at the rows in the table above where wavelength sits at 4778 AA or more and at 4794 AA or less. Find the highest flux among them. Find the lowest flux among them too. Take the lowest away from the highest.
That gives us 0.30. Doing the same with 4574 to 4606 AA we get 1.20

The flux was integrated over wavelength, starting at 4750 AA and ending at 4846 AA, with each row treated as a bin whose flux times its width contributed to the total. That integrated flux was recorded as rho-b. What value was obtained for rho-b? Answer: 1278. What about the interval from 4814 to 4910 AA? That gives 1223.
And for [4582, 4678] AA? 1295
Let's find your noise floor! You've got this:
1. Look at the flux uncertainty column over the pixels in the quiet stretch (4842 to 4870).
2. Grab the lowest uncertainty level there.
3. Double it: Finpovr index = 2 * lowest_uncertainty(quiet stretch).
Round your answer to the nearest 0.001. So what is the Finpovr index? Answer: 0.260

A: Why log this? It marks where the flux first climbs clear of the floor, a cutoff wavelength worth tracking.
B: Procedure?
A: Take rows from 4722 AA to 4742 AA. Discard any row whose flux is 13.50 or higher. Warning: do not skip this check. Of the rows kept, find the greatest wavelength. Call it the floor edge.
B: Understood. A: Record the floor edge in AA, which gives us 4736.0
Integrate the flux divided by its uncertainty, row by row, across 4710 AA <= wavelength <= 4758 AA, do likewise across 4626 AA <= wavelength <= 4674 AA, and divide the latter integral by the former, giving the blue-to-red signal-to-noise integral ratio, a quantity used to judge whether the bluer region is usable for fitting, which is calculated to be 0.945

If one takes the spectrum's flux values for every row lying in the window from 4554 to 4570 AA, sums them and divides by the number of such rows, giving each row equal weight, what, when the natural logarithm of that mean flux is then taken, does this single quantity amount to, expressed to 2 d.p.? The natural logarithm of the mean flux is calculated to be 2.59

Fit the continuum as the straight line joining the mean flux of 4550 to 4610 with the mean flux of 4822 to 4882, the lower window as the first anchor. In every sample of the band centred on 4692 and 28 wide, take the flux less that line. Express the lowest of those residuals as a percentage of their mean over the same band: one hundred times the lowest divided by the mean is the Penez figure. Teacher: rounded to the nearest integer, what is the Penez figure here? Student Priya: 52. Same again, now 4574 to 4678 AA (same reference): -234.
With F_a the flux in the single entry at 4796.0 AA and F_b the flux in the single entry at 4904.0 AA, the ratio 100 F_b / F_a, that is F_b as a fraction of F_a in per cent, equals 99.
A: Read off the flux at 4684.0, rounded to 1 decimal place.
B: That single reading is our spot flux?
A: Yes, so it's 13.3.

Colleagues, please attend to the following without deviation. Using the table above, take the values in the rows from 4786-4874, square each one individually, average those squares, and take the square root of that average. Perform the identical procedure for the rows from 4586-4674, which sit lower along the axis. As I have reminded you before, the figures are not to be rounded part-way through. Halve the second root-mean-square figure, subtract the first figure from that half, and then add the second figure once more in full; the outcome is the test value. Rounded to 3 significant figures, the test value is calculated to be 7.38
